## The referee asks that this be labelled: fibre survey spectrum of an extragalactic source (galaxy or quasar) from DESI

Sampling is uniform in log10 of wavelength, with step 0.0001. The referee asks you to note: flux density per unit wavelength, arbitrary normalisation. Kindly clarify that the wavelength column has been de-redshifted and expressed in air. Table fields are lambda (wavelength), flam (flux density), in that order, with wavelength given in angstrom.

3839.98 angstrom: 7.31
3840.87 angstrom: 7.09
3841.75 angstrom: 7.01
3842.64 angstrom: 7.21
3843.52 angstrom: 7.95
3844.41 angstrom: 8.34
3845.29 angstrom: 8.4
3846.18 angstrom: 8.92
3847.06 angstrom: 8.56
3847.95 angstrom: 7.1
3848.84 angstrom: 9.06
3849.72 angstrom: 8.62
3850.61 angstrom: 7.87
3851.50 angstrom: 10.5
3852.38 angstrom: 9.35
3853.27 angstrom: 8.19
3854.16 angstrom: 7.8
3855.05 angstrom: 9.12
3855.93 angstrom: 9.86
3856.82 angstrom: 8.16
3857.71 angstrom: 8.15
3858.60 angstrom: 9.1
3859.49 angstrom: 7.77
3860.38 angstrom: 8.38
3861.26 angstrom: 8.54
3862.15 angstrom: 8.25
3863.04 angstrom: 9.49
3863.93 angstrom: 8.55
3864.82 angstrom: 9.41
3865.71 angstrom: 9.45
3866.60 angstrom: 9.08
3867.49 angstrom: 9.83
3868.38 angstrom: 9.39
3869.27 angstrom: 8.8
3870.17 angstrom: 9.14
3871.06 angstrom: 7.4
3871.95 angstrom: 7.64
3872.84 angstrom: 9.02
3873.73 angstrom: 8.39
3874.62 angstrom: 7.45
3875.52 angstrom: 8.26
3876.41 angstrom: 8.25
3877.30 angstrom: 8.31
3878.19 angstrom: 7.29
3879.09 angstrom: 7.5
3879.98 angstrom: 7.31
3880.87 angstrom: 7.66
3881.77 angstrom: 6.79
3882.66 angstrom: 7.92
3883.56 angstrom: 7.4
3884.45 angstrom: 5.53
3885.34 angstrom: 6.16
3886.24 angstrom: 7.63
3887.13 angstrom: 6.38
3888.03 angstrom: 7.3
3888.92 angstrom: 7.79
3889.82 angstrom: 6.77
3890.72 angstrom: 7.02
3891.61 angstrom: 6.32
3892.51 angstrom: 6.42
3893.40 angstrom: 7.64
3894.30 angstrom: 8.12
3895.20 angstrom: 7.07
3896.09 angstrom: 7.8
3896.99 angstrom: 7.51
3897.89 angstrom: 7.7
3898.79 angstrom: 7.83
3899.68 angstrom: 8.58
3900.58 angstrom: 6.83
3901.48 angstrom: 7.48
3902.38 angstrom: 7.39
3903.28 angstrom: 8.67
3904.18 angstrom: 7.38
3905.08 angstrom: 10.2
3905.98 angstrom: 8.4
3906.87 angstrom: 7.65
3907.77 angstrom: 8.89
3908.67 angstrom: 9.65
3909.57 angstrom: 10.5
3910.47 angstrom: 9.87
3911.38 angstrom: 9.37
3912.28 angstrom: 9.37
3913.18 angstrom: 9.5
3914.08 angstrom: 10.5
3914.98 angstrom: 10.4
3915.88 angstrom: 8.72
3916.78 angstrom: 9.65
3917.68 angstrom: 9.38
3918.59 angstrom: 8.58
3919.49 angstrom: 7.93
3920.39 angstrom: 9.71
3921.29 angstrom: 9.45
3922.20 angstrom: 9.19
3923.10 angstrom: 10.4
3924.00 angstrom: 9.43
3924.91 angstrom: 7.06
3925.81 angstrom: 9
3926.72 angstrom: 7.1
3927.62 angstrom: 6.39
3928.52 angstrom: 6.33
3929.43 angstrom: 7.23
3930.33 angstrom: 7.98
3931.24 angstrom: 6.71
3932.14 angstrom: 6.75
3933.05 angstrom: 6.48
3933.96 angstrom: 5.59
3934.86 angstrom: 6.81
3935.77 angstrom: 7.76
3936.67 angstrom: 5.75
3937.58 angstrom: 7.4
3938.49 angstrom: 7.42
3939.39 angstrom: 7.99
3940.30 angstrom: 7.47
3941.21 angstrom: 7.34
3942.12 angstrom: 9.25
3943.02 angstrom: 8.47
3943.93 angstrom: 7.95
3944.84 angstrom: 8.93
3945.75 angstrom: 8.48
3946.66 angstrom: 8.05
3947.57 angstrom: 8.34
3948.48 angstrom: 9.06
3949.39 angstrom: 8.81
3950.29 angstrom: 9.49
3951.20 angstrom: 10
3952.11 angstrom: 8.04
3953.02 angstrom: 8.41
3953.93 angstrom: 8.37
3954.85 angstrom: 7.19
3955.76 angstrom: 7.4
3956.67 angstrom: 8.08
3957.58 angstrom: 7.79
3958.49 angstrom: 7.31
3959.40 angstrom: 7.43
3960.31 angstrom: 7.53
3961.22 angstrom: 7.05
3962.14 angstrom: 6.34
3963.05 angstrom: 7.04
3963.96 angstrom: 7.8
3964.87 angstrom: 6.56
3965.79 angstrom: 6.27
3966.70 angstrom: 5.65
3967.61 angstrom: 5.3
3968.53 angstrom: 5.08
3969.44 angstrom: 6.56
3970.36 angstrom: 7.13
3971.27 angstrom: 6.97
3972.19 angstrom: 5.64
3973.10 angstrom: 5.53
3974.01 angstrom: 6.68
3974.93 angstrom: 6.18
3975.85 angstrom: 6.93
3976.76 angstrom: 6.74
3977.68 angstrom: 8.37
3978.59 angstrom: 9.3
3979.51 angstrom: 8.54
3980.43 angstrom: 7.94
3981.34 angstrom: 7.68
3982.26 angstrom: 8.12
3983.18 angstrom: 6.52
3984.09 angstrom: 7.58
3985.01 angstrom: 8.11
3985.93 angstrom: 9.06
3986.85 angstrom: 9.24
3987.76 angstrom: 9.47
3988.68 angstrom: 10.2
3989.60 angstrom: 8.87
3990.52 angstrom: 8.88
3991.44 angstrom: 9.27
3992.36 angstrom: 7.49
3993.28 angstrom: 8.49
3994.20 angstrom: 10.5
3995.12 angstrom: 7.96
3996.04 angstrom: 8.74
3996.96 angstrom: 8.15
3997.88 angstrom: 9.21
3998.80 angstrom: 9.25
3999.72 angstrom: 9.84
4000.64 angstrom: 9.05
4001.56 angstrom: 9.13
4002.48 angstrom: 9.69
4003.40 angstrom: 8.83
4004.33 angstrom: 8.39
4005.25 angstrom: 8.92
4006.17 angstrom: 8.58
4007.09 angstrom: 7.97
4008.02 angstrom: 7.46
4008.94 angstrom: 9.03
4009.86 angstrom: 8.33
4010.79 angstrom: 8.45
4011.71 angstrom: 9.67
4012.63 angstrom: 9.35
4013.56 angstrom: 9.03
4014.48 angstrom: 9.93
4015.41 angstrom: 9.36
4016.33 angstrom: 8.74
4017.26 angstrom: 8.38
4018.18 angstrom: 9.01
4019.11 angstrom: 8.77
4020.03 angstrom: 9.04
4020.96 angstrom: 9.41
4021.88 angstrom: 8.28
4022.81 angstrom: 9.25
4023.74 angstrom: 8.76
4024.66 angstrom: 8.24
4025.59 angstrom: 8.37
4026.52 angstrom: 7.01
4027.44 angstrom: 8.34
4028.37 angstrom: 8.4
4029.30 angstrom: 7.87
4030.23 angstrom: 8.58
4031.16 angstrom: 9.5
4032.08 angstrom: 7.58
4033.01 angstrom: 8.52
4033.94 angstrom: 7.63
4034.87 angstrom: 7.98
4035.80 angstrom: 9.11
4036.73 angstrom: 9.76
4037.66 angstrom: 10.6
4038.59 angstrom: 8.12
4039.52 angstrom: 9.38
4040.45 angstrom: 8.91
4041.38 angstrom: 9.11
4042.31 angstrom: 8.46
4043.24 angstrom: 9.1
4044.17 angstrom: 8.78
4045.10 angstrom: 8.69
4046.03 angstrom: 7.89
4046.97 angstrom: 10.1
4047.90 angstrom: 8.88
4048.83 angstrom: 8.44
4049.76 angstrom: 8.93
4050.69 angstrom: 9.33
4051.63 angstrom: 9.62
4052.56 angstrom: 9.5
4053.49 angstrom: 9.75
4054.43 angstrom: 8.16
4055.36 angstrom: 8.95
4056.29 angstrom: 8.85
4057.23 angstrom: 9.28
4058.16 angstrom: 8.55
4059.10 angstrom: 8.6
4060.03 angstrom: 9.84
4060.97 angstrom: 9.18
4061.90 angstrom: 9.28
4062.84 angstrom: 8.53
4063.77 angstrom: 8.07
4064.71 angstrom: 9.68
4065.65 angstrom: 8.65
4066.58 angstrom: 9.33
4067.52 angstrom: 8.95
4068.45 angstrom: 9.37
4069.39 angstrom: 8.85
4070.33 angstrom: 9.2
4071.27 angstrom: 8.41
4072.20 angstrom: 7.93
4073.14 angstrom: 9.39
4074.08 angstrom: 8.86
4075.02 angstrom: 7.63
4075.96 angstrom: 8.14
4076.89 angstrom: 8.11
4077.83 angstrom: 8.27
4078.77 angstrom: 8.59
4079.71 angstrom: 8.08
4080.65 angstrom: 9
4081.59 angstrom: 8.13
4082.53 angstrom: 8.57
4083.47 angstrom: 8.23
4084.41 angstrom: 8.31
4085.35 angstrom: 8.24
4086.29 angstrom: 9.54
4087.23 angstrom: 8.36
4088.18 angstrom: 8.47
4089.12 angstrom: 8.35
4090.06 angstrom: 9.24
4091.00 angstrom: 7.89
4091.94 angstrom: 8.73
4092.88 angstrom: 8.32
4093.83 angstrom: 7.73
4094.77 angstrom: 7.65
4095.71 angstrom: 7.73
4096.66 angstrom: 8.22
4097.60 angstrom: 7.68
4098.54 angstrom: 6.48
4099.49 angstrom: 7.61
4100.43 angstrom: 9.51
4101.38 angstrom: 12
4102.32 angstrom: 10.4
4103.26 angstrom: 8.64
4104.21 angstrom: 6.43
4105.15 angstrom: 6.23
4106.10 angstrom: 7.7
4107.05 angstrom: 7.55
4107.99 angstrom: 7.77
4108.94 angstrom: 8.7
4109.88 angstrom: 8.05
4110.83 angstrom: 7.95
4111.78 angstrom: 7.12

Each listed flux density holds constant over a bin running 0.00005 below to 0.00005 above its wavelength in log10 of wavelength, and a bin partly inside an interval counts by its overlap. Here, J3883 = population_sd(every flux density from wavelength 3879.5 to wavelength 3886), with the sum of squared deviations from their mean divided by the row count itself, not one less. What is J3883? 0.797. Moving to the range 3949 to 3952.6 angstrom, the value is 0.736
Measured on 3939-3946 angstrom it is 0.628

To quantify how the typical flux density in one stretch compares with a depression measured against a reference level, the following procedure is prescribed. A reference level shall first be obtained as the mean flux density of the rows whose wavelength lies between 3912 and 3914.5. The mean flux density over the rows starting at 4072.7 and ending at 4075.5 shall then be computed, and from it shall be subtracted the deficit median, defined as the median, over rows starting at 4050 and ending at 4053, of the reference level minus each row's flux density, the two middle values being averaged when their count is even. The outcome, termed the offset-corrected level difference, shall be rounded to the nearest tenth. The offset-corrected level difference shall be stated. 8.3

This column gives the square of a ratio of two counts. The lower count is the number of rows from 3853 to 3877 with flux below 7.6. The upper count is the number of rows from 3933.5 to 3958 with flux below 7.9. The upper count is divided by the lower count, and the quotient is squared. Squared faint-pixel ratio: 30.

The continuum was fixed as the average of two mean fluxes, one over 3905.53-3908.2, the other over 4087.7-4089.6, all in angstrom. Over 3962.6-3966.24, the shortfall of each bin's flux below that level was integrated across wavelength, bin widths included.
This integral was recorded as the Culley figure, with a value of 5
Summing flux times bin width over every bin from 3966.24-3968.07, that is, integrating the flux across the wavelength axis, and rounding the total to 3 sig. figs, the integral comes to 10.0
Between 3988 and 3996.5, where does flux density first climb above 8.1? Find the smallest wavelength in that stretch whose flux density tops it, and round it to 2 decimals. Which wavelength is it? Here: 3988.68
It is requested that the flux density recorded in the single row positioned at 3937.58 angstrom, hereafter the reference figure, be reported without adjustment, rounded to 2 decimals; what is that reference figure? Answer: 7.40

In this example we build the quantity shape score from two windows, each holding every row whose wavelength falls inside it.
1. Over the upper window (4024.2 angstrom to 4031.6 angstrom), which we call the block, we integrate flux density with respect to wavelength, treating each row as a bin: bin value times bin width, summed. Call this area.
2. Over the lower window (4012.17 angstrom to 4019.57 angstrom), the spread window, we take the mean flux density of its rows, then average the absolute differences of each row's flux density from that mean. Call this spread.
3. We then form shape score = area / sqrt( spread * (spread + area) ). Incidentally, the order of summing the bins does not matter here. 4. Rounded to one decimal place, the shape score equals 13.1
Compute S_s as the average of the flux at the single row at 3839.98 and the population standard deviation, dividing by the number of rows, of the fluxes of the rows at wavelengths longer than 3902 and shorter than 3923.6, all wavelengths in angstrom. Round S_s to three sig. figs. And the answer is 4.12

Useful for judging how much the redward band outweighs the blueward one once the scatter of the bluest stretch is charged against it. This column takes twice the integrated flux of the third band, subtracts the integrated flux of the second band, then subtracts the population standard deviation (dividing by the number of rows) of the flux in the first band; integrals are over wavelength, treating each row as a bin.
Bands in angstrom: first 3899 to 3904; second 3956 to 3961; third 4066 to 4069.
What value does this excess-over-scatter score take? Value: 16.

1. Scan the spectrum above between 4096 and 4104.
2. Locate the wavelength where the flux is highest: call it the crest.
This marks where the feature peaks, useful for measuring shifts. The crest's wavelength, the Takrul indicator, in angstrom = 4101.38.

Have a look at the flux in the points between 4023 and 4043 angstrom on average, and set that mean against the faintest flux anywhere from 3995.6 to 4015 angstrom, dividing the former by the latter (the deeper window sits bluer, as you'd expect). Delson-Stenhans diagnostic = 1.15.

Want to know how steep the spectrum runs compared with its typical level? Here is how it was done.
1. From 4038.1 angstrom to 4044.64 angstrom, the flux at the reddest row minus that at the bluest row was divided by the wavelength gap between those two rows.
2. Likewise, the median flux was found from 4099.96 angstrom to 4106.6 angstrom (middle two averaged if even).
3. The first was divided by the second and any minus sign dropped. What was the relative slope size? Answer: 0.01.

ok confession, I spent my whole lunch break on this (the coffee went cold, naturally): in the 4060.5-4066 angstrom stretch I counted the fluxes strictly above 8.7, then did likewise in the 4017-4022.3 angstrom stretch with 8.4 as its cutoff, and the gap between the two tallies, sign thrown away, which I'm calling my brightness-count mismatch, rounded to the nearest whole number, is 1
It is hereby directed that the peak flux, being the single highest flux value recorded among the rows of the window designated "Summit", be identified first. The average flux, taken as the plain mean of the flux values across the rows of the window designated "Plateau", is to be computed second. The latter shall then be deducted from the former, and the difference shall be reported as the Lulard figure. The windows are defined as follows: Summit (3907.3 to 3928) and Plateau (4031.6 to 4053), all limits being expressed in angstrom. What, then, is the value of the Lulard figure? 1.6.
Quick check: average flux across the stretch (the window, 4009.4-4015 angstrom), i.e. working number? 9.1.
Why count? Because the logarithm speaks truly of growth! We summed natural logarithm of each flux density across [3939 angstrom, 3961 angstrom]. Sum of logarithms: 50.5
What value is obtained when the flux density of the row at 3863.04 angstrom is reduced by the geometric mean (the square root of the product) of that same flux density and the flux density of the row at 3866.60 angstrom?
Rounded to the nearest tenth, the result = 0.2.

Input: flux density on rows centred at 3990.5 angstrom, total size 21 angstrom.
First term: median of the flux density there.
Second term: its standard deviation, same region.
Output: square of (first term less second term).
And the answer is 63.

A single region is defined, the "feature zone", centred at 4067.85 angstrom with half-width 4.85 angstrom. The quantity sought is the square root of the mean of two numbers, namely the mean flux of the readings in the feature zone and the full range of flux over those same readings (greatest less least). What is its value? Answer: 2.30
